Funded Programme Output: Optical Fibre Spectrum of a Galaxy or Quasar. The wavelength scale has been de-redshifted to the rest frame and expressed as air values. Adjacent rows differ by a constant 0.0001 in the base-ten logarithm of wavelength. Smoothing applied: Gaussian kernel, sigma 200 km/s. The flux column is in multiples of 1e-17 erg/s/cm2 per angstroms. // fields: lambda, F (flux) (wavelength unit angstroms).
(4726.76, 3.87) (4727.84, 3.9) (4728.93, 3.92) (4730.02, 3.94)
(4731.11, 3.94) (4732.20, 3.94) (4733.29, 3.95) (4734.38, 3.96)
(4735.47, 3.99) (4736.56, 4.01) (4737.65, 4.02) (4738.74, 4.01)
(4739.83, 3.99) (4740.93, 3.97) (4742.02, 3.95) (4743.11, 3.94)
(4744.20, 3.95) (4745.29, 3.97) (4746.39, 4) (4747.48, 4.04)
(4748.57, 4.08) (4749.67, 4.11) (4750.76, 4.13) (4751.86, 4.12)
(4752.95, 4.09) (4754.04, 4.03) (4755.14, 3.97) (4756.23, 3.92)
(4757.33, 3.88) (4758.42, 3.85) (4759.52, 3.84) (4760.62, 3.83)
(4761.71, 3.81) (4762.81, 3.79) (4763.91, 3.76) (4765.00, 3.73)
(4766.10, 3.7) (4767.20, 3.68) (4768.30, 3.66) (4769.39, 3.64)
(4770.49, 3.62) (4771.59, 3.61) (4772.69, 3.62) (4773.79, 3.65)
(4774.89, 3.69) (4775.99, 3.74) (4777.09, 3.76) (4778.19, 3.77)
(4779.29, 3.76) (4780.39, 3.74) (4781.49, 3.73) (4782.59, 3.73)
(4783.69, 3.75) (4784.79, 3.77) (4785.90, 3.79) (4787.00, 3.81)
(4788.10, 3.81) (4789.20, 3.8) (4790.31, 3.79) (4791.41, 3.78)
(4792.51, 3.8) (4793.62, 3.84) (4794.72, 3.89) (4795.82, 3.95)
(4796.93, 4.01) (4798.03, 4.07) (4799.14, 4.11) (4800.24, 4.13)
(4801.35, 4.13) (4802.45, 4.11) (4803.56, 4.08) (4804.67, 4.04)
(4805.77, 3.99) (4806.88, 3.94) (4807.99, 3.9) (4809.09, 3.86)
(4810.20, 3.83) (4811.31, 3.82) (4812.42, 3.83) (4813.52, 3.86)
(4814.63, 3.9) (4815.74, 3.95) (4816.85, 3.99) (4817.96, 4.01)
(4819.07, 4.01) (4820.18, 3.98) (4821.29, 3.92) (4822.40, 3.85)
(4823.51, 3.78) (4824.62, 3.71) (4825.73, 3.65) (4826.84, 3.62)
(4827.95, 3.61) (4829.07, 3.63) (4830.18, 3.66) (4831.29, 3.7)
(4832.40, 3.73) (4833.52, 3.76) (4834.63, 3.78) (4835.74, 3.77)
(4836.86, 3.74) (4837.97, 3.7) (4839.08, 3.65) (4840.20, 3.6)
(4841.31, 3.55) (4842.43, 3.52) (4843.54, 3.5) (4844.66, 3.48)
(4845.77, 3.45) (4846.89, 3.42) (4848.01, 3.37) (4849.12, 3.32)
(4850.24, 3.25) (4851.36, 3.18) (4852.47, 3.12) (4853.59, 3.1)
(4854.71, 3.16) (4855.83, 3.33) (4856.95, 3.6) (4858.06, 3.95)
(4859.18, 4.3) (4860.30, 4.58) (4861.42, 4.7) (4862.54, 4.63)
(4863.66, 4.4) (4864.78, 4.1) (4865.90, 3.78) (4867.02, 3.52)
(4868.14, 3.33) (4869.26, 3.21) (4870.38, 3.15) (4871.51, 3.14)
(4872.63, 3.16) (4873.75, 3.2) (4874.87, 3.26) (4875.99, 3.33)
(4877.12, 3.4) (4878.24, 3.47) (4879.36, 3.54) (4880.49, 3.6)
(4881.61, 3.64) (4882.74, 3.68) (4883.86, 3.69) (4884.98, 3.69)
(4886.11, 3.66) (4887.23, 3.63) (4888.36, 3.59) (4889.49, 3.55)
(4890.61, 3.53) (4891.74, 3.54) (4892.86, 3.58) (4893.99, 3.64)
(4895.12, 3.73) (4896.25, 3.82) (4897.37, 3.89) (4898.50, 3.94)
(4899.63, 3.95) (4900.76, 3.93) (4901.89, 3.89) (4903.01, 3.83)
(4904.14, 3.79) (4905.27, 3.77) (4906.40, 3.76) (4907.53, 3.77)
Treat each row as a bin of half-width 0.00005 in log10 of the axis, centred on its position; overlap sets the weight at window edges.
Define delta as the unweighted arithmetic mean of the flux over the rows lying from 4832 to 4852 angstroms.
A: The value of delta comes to 3.54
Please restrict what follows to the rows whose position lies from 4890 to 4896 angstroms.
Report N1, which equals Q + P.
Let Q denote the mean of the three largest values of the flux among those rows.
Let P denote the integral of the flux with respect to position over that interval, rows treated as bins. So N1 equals 25.3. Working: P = 21.7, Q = 3.65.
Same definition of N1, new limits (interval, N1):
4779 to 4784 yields 22.5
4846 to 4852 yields 23.2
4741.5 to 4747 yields 25.8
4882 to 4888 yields 25.7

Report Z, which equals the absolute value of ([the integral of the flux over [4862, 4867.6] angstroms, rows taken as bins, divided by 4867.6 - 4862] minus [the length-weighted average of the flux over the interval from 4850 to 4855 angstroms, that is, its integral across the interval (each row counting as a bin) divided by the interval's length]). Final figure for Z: 0.93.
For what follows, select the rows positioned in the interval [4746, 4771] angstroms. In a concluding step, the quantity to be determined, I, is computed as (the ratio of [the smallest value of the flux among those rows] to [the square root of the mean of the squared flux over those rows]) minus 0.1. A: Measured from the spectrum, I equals 0.83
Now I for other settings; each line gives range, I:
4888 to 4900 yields 0.85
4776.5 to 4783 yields 0.90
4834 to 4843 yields 0.86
